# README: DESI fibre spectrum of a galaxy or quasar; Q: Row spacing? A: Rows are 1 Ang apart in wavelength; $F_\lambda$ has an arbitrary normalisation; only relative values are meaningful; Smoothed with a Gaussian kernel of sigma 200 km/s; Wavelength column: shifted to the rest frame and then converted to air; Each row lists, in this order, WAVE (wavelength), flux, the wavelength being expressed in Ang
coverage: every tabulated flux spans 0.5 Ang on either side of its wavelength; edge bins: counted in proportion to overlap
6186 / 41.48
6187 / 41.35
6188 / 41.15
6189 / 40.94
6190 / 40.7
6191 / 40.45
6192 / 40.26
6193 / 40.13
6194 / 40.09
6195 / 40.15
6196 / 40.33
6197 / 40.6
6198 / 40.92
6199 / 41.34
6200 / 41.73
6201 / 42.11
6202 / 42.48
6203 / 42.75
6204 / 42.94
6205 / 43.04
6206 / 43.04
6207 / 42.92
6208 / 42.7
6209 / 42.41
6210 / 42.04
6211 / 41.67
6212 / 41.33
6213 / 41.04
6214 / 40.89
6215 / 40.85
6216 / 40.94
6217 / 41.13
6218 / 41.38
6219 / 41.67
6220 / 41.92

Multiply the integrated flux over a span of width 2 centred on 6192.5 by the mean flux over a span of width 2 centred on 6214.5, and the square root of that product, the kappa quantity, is 57.3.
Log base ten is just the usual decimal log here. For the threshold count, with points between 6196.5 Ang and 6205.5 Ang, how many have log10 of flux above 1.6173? 6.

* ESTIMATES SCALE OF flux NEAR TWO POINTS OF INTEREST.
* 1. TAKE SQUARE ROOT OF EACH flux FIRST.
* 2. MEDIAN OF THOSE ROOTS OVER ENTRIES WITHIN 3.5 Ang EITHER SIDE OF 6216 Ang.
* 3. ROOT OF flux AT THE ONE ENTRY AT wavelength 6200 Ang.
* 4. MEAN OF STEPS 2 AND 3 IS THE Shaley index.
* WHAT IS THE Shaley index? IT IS 6.43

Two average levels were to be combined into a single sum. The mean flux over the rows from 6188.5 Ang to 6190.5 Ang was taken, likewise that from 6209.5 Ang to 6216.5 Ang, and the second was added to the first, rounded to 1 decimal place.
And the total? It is 82.1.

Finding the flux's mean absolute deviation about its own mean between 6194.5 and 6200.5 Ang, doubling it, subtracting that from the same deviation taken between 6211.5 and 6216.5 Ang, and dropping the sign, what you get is 0.8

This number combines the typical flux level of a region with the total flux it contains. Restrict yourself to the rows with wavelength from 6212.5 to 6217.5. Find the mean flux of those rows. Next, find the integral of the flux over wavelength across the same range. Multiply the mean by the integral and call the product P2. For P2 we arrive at 8393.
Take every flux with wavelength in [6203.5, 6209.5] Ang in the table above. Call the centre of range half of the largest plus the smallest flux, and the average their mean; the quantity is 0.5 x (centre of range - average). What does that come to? -0.058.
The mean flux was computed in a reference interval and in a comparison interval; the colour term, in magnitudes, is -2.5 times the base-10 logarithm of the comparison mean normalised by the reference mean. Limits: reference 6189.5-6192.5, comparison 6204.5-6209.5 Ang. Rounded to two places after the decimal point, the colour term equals -0.06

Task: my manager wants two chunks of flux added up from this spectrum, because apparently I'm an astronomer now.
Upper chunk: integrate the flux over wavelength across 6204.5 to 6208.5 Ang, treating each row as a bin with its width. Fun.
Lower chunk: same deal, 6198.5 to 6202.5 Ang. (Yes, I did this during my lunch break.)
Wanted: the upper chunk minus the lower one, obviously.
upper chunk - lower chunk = 4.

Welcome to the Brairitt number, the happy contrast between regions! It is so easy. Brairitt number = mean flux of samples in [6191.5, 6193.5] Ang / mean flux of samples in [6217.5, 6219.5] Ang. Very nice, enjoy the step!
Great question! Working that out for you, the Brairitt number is 0.97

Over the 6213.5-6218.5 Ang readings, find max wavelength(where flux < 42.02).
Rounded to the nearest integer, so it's 6218 Ang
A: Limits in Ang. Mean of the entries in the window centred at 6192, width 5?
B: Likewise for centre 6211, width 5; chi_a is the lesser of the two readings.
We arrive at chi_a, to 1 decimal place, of 40.3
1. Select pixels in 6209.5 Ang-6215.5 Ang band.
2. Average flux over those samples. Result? 41.3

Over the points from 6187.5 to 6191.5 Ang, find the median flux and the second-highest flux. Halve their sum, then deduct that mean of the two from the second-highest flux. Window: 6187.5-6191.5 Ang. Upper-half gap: 0.060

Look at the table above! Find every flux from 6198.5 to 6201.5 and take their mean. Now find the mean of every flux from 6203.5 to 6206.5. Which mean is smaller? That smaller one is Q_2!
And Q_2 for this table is 41.7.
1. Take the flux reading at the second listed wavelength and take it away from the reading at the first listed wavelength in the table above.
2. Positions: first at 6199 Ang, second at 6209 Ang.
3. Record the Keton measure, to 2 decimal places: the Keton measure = -1.07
